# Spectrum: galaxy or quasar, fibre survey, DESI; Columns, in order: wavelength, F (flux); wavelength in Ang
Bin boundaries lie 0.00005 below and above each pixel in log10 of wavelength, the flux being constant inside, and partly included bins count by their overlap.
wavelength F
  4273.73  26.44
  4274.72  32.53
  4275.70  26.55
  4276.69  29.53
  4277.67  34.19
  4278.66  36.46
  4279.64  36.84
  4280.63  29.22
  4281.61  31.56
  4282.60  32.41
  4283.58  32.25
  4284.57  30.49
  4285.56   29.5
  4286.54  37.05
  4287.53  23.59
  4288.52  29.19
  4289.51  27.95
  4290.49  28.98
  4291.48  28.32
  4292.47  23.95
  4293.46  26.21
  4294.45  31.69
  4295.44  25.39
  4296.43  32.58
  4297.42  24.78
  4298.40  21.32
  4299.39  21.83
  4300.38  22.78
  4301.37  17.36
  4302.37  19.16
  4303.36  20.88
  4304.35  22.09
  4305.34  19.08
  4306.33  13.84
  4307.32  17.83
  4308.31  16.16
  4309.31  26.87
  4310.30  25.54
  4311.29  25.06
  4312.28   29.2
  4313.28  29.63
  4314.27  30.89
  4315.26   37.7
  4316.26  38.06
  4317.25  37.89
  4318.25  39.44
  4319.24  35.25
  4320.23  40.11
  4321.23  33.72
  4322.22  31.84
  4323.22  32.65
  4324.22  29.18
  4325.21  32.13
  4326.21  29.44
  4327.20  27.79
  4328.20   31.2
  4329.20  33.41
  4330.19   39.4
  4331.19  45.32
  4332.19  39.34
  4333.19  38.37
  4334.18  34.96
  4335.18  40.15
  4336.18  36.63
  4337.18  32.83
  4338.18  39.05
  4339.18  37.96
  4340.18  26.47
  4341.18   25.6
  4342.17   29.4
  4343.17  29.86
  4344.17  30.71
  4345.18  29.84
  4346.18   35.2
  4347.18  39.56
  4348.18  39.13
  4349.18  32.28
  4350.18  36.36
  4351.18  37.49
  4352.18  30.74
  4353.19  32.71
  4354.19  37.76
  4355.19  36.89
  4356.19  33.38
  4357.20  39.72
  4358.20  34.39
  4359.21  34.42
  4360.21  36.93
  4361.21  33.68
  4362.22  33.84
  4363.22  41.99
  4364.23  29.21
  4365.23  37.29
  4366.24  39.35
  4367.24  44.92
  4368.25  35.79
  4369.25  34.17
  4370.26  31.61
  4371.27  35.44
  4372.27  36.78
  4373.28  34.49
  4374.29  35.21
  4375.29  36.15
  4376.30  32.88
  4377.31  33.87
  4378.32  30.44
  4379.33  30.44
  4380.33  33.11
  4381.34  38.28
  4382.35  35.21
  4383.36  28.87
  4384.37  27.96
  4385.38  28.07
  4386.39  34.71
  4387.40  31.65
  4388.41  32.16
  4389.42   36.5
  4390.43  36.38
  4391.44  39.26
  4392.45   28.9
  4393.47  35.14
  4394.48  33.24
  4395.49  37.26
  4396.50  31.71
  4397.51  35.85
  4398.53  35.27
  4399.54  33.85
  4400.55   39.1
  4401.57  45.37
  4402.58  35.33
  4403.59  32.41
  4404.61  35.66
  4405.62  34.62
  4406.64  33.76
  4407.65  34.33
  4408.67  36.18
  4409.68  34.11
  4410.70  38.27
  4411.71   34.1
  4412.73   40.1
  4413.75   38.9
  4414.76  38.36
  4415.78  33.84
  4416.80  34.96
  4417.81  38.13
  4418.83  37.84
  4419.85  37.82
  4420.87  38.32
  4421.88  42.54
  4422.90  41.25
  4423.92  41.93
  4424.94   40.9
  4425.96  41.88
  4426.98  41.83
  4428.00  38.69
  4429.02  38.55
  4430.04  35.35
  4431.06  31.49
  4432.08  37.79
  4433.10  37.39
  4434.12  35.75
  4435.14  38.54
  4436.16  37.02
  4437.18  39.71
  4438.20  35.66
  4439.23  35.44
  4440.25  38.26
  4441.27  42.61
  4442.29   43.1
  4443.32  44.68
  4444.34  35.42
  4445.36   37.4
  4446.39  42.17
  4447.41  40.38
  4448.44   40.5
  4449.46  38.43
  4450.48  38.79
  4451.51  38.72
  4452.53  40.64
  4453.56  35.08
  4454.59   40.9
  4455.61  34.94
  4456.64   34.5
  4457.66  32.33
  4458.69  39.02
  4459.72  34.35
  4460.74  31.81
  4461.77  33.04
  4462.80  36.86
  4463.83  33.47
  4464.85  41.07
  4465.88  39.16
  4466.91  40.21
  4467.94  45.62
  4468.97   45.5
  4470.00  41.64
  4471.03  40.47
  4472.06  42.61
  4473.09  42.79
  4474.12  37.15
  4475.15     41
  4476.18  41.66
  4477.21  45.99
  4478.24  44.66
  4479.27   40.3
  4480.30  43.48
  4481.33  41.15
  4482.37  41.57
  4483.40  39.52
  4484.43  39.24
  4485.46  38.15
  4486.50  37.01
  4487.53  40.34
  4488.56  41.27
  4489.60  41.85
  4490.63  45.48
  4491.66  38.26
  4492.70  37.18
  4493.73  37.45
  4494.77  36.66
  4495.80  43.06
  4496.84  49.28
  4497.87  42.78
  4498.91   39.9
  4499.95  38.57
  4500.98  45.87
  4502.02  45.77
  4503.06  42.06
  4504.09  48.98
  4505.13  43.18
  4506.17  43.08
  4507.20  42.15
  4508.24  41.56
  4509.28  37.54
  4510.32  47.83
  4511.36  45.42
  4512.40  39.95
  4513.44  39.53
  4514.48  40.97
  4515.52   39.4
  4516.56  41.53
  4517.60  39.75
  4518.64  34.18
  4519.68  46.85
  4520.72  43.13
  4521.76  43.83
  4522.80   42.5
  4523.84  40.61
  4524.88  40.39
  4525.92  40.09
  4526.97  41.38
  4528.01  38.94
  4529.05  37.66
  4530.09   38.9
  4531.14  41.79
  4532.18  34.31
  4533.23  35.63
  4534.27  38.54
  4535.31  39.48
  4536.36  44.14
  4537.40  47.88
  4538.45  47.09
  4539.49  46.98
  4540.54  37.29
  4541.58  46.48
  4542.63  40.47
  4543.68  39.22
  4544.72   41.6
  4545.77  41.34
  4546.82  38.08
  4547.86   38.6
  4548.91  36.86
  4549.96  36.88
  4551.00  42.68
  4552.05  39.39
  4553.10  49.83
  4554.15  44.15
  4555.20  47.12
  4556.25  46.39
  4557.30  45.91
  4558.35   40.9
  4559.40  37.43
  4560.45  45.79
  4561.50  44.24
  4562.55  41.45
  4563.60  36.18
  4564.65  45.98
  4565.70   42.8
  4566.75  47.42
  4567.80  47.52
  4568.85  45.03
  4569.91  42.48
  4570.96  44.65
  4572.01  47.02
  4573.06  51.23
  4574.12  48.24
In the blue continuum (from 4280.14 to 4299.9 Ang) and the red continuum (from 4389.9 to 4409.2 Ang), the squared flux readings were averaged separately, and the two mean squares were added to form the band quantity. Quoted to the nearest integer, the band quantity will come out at 2091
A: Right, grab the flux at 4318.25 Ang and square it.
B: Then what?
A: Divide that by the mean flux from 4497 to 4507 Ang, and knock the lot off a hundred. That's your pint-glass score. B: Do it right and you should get 64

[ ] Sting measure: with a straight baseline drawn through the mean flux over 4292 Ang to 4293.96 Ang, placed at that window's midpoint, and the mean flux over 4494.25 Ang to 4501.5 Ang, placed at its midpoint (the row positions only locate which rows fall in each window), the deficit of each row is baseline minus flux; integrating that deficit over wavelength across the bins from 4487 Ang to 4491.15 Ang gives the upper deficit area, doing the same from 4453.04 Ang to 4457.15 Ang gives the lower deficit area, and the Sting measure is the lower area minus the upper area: 12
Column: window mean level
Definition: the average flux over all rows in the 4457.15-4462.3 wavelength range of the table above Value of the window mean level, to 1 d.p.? 34.1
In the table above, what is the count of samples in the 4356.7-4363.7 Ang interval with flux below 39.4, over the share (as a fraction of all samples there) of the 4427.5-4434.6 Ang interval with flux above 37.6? 12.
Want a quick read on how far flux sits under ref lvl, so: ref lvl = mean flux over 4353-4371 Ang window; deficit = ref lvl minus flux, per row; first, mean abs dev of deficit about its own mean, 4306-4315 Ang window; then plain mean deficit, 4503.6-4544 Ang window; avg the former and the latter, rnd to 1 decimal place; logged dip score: -0.1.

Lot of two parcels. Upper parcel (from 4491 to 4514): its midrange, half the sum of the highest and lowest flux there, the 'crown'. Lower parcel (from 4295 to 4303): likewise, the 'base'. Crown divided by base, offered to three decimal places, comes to 1.721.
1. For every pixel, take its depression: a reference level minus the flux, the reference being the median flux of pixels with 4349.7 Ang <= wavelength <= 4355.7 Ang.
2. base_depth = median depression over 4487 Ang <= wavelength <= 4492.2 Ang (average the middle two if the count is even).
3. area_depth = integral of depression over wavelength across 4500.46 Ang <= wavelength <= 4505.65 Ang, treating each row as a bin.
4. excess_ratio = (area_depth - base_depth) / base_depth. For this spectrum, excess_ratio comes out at 9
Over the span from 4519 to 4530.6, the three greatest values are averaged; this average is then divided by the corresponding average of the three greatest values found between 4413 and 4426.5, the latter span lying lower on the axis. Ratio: 1.06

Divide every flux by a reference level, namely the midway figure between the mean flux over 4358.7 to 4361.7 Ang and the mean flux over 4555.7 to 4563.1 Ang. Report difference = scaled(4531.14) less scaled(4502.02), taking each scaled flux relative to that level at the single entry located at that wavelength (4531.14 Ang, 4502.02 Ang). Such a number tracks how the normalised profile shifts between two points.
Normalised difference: -0.10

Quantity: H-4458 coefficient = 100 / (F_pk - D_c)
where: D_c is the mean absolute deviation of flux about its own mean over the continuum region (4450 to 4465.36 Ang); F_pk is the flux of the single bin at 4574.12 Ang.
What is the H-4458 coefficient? 2.2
